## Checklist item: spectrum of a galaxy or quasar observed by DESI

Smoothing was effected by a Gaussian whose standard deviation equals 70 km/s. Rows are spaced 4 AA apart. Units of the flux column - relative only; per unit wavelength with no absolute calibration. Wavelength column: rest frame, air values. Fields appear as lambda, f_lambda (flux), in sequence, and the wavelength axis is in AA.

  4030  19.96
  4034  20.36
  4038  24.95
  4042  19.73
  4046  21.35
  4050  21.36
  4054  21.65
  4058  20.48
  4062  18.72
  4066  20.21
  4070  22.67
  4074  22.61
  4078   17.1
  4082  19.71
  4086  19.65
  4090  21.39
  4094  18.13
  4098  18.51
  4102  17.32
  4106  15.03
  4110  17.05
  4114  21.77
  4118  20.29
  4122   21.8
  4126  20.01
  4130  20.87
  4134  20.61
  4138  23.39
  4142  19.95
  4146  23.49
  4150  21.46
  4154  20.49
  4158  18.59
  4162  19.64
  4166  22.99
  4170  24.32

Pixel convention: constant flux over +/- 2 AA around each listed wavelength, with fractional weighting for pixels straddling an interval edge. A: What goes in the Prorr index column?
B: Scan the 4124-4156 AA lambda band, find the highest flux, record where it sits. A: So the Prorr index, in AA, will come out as 4146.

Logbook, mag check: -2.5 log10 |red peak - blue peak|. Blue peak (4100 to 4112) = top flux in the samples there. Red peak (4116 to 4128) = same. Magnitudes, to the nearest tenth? -1.6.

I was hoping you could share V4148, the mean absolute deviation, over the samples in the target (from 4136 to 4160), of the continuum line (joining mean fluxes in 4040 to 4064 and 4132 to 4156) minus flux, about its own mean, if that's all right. 1.59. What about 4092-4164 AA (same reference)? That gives 1.61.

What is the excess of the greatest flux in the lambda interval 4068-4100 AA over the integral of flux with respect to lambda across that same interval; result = -616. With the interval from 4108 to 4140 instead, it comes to -640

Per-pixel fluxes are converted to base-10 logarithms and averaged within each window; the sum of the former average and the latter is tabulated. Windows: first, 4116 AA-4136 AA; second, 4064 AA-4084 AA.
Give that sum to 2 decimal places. 2.62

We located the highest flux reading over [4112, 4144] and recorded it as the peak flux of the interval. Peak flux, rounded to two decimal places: 23.39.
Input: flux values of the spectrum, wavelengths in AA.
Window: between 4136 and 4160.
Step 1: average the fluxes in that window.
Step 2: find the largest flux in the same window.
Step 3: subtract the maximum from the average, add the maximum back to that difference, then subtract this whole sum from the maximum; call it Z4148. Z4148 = 2.3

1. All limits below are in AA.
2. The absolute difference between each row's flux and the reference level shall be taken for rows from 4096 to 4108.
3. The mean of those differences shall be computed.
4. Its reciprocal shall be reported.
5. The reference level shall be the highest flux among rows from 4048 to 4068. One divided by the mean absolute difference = 0.2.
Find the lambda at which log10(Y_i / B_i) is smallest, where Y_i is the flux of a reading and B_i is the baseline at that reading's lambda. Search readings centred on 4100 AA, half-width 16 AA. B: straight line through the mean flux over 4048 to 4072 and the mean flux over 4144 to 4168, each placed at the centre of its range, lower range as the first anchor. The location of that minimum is 4106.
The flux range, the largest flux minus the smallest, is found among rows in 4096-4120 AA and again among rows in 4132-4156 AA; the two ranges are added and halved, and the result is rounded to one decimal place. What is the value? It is 5.1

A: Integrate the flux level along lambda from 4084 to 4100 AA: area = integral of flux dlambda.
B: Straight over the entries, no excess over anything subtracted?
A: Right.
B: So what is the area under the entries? 311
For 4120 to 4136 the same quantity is 333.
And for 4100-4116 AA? 285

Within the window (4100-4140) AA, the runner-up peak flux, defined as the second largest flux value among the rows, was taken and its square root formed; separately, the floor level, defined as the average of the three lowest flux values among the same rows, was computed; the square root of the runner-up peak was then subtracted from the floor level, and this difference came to 11.8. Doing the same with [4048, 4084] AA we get 13.8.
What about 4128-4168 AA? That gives 14.6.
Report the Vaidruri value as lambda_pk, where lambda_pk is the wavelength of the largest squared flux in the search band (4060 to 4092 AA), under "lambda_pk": 4070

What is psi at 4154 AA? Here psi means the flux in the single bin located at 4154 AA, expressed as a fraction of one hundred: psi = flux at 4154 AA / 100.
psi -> 0.205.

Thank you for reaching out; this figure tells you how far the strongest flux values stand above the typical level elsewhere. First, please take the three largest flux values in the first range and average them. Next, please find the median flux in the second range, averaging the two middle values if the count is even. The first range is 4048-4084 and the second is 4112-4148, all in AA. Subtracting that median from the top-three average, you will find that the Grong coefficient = 1.4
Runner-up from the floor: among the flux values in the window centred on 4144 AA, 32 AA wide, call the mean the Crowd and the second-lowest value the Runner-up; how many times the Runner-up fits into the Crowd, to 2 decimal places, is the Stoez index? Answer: 1.06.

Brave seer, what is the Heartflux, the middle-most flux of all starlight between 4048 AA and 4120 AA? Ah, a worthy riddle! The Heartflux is 19.96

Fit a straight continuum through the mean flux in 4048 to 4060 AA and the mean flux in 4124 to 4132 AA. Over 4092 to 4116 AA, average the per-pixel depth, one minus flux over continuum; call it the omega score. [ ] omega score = 0.131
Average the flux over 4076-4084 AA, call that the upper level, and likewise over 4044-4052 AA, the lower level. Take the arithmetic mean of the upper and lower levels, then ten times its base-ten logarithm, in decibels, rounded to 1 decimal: 13.0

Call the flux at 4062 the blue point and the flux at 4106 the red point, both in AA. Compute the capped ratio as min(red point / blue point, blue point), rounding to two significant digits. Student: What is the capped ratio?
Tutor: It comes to 0.80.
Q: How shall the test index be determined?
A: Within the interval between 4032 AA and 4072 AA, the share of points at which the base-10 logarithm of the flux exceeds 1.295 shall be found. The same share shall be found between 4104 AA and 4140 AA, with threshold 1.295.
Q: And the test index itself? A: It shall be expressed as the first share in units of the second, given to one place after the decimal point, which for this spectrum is 1.2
